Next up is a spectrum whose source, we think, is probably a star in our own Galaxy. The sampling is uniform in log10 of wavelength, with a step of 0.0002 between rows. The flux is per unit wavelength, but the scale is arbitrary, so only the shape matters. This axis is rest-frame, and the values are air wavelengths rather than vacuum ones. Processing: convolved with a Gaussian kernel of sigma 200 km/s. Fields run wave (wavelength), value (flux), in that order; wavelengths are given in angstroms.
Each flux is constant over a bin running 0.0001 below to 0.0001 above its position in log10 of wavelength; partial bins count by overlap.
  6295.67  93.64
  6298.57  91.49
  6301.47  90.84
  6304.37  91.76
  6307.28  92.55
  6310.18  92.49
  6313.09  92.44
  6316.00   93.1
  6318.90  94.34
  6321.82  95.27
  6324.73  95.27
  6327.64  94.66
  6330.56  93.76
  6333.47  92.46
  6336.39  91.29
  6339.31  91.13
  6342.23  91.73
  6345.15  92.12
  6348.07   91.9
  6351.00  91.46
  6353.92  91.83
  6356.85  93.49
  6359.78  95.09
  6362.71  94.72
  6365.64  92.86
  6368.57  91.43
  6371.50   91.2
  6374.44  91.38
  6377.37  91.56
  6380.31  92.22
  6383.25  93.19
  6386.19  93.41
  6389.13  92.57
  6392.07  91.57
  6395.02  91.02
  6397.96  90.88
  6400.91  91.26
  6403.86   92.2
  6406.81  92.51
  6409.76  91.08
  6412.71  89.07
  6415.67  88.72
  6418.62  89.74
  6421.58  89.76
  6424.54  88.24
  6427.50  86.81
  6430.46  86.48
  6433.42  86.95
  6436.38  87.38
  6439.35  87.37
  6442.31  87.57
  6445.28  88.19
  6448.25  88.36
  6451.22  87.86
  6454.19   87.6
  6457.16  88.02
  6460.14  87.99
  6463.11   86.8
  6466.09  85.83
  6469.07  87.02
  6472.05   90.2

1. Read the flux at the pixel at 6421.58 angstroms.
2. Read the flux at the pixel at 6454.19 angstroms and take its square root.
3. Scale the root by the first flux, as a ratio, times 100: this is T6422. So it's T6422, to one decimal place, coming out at 10.4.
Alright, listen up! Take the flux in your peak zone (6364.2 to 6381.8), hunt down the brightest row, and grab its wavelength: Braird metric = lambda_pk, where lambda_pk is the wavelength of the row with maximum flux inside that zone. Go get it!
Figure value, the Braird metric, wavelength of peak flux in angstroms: 6365.64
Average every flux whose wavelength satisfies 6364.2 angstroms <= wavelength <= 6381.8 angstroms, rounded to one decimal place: 91.8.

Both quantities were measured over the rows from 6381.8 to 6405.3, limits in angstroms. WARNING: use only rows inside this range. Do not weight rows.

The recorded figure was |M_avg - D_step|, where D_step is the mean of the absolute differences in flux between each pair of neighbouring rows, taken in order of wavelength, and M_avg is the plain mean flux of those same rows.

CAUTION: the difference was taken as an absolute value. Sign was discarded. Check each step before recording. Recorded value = 91.4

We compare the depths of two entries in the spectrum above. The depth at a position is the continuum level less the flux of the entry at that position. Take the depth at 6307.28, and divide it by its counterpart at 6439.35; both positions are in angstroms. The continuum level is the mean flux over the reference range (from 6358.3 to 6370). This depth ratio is 0.16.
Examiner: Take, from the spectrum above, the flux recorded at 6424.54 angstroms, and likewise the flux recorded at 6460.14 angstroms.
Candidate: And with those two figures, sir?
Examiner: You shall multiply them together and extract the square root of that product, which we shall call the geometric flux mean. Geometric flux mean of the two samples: 88.1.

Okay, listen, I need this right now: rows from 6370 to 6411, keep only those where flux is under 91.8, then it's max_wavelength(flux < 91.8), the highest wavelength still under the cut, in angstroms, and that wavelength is 6409.76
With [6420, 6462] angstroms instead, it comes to 6460.14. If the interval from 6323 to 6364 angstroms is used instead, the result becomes 6351.00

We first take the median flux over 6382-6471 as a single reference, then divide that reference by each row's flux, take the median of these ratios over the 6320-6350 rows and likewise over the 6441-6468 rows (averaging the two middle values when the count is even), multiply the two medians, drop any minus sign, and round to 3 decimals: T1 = 0.962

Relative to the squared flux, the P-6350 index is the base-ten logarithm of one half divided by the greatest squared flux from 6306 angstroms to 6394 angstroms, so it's -4.259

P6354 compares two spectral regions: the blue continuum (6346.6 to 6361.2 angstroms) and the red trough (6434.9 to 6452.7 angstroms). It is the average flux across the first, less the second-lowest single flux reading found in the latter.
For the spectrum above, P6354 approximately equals 5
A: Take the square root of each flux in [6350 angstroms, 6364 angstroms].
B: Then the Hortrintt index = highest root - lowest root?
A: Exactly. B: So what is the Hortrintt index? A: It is 0.188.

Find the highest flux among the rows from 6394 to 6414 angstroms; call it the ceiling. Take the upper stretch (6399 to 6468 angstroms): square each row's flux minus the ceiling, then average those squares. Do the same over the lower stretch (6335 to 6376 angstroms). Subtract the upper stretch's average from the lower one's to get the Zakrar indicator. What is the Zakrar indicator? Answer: -17.5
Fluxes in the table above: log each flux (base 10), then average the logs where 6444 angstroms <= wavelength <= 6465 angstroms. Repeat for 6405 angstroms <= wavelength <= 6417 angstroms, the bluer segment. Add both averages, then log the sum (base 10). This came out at 0.591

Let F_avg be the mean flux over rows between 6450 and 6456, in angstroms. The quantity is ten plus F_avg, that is 98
